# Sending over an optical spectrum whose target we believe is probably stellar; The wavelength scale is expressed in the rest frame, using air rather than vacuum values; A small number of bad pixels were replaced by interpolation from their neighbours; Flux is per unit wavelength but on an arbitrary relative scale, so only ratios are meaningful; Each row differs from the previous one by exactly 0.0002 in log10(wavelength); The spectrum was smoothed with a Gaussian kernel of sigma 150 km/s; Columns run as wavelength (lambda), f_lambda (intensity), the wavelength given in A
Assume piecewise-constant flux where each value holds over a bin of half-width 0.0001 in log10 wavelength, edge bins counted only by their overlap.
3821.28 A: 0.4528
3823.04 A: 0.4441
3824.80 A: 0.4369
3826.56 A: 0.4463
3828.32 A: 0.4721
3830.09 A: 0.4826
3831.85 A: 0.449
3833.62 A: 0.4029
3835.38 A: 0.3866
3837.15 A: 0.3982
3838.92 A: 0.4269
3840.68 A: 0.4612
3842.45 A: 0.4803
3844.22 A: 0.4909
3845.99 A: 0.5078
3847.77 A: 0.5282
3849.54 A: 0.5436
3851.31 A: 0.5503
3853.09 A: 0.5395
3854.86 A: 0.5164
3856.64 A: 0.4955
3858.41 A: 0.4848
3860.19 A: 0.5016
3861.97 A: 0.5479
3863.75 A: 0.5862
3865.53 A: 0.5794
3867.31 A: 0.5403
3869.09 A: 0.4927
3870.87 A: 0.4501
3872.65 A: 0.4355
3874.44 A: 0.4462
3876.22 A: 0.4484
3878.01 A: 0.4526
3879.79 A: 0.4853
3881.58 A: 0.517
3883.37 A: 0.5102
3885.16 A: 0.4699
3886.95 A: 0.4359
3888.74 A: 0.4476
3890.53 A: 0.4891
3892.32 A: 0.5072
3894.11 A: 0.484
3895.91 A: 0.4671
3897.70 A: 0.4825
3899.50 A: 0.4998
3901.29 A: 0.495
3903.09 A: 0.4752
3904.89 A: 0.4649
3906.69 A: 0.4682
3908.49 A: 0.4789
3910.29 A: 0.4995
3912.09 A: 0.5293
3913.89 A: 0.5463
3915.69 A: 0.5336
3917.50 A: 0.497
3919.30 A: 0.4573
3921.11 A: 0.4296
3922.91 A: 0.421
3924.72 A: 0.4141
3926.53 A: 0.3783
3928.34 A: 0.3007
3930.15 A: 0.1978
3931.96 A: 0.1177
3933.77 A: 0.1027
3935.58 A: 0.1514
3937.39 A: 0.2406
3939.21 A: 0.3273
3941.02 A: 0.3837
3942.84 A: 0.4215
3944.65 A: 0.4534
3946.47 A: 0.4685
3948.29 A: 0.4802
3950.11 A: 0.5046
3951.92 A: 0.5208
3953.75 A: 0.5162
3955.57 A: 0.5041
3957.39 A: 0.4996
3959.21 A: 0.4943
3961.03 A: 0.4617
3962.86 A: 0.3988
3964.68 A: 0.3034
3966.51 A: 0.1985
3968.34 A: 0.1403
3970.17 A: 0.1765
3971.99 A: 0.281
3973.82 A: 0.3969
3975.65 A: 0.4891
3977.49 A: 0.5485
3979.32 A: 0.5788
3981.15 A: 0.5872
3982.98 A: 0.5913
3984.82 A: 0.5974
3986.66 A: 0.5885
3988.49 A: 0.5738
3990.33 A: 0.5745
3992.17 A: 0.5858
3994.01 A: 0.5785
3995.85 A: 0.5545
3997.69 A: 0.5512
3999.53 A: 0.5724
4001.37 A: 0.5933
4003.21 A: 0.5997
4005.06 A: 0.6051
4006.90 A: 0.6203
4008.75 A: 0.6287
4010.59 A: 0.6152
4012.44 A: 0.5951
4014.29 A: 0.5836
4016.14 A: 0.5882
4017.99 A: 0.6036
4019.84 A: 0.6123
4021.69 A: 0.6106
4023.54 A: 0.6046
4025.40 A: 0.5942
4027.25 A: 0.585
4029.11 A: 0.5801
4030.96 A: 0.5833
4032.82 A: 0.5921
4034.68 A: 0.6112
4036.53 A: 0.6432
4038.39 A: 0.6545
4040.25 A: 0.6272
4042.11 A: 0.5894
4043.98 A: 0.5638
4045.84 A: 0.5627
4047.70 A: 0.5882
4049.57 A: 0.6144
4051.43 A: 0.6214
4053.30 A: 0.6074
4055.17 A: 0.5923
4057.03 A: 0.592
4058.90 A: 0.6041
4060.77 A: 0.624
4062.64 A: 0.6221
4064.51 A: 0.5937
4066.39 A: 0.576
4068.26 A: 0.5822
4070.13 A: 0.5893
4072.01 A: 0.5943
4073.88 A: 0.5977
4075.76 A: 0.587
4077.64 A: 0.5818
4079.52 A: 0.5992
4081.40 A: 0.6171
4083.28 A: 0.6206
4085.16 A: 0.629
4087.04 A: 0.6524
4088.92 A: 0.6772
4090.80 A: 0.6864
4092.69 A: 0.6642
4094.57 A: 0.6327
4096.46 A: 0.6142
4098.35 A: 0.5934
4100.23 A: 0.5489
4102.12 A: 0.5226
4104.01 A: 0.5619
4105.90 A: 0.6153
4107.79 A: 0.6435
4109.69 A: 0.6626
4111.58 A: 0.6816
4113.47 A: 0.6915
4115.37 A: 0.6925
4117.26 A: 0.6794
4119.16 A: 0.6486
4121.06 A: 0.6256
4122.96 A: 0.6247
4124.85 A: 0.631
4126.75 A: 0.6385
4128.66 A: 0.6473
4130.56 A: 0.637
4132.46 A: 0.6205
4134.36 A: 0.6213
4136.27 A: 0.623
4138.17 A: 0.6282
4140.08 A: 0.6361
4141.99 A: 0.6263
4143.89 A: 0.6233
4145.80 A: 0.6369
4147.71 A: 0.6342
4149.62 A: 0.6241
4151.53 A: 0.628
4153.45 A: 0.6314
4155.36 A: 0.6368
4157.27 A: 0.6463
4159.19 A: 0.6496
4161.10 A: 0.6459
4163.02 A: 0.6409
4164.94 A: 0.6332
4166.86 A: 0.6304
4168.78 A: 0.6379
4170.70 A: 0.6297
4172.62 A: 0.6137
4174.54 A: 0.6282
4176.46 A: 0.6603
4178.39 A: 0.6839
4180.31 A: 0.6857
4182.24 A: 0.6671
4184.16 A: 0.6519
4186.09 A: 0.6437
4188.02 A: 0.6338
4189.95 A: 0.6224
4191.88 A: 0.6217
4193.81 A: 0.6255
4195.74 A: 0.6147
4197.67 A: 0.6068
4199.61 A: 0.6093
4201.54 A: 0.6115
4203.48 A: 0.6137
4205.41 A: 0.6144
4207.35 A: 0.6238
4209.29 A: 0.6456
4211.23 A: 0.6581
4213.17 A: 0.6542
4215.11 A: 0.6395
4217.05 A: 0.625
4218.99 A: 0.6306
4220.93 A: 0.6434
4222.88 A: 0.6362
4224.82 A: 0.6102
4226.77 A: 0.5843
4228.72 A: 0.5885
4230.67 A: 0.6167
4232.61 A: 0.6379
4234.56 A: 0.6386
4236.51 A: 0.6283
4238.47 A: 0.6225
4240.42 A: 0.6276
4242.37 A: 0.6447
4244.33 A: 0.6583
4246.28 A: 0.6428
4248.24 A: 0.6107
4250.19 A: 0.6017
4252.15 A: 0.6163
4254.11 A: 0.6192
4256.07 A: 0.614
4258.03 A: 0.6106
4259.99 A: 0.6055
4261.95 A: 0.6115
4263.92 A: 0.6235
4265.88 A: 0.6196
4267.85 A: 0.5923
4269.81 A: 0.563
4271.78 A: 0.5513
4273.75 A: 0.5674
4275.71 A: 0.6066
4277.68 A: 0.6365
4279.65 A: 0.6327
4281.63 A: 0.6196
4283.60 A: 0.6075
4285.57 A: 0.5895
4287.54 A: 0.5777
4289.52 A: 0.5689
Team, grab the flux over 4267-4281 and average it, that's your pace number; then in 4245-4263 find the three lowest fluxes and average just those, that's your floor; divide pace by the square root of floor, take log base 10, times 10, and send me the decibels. -1.18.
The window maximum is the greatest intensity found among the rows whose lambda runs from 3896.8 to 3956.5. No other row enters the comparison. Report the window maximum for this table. 0.5463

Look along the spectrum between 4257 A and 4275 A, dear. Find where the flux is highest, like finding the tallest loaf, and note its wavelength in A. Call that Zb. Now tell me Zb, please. 4263.92 A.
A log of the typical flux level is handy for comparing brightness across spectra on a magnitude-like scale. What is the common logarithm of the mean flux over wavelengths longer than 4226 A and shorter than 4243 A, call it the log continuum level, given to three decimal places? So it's -0.207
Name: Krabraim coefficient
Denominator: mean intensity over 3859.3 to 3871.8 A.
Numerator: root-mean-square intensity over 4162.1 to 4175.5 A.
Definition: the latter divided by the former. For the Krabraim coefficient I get 1.19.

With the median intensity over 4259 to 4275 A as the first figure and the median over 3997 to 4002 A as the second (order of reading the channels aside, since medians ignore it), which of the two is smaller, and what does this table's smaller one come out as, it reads 0.57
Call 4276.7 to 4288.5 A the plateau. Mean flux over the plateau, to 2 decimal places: 0.61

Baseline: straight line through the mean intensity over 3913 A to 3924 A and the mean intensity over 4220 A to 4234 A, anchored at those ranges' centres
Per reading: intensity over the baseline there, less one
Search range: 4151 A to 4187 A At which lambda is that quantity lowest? 4172.62 A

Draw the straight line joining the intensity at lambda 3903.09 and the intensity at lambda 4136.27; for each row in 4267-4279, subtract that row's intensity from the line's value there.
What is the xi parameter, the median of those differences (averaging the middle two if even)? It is 0.13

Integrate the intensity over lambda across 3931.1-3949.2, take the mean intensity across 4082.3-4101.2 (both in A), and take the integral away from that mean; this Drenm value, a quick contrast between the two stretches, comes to -5.1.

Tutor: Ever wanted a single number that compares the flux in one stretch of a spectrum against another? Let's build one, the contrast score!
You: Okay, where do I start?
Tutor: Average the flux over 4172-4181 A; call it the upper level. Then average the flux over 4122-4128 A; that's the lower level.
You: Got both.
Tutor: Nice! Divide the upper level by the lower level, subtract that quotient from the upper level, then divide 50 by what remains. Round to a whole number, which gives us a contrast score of -131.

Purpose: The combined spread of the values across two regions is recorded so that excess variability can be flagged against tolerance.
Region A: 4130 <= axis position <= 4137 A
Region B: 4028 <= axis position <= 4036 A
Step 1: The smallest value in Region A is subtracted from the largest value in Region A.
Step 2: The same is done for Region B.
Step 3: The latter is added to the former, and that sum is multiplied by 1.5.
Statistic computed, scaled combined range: 0.071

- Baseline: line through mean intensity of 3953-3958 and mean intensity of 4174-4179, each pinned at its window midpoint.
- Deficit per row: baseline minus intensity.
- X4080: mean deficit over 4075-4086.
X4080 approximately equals -0.014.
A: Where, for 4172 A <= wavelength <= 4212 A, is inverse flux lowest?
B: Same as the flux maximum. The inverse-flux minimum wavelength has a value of 4180.31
